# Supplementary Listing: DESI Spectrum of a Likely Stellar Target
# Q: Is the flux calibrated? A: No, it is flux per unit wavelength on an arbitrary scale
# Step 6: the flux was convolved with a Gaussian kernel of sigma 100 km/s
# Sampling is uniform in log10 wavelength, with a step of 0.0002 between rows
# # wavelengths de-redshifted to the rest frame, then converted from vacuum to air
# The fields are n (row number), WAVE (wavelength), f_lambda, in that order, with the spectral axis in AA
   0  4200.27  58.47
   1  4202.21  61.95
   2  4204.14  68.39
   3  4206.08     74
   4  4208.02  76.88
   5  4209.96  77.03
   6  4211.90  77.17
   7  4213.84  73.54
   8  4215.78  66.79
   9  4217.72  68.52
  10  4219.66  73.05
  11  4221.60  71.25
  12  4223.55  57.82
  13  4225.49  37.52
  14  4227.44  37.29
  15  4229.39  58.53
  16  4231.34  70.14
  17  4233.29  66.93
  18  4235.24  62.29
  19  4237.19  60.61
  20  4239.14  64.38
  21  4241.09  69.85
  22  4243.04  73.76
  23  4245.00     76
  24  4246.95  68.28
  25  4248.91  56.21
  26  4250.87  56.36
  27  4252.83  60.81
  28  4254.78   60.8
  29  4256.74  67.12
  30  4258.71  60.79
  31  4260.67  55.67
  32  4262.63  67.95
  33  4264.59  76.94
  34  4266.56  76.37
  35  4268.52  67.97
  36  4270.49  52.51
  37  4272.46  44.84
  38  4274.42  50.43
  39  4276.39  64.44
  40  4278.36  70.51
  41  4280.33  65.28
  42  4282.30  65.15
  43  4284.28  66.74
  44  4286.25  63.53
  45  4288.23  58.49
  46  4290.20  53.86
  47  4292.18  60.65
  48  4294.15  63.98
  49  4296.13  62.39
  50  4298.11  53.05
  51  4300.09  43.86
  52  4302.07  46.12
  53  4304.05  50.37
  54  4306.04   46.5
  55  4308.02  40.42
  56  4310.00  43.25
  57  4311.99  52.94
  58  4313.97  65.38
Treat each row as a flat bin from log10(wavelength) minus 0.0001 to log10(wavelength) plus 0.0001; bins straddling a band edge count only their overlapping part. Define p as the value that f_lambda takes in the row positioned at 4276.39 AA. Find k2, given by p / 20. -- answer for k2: 3.22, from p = 64.44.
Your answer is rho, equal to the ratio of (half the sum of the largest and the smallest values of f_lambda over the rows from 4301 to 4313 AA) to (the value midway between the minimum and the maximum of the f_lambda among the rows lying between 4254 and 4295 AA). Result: 0.77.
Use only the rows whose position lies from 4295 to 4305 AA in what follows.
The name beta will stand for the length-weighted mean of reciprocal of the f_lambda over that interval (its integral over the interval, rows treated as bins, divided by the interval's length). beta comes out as 0.020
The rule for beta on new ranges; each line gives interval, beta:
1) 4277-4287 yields 0.015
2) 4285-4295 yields 0.017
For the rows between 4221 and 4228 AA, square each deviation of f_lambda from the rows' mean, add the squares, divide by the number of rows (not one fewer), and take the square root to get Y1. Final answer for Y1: 14.4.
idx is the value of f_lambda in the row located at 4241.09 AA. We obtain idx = 69.85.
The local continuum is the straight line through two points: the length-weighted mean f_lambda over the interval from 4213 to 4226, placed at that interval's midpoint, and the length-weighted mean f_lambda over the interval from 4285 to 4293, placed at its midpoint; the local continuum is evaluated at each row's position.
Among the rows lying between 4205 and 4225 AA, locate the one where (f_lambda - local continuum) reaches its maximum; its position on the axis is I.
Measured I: 4211.90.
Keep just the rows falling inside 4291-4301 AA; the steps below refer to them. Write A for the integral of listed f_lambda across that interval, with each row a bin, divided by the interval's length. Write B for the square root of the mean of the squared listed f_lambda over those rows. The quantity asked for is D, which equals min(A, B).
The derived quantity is 56.8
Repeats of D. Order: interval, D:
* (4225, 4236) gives 56.1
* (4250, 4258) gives 61.3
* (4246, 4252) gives 60.2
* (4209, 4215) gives 75.6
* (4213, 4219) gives 69.7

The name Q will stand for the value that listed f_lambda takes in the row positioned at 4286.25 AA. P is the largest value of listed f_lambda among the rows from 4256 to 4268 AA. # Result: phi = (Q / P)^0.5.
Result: 0.91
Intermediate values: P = 76.94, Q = 63.53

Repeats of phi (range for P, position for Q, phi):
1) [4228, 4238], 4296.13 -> 0.94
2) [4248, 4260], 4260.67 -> 0.91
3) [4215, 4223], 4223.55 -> 0.89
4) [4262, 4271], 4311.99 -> 0.83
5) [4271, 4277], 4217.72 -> 1.03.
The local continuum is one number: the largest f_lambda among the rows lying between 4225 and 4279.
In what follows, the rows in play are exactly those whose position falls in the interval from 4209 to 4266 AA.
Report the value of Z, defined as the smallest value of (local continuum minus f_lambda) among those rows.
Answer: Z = 0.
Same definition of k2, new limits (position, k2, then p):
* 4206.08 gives 3.70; 74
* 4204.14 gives 3.42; 68.39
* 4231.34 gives 3.51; 70.14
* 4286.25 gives 3.18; 63.53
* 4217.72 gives 3.43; 68.52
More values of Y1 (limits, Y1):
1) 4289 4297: 3.9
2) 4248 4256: 2.3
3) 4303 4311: 3.7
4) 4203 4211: 3.5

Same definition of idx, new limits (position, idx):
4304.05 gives 50.37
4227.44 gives 37.29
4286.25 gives 63.53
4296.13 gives 62.39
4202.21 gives 61.95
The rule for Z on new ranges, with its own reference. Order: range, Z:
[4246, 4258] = 9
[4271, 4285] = 6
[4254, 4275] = 0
